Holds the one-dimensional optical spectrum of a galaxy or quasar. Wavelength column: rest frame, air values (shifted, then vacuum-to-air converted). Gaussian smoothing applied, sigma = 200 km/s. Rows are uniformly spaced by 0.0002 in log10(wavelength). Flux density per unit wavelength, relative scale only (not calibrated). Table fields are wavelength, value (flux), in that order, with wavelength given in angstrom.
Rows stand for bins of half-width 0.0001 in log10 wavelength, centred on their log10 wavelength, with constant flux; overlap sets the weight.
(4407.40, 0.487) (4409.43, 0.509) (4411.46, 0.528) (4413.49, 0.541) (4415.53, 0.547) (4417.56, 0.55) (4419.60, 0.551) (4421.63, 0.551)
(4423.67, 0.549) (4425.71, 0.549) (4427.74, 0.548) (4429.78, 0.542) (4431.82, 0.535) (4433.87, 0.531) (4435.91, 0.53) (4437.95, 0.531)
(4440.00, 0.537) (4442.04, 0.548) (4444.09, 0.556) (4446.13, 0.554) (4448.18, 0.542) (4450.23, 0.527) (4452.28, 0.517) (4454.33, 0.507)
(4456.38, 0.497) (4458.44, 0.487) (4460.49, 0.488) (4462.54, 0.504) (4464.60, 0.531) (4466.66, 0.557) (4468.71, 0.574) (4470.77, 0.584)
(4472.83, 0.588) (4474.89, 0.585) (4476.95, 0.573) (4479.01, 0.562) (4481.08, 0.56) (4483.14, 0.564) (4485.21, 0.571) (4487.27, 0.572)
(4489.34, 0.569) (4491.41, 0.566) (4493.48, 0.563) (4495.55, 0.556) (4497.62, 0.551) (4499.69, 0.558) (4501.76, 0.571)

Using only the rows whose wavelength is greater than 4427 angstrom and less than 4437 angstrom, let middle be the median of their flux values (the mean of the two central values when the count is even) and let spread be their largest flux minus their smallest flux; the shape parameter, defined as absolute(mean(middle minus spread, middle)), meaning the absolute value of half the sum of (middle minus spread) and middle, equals 0.526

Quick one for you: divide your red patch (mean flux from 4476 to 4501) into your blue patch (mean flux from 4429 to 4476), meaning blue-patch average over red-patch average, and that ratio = 0.95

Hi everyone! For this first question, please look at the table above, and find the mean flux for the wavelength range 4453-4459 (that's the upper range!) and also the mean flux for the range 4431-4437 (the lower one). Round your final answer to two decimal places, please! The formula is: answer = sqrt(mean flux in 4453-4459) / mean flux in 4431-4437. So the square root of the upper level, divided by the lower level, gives 1.33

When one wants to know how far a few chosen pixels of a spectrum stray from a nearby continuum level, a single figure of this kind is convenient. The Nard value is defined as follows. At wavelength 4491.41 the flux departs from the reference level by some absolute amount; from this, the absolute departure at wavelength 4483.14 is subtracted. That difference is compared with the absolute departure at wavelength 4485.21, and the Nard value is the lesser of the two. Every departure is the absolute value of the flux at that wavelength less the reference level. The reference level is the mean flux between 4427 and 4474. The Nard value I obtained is 0.0020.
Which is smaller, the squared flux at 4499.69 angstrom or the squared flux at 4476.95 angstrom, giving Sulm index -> 0.311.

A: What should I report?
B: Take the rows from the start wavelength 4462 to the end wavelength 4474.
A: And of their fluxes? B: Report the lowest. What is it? 0.504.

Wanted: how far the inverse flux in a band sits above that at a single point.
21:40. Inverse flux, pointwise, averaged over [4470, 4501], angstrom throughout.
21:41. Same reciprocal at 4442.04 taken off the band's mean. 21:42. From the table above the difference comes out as -0.06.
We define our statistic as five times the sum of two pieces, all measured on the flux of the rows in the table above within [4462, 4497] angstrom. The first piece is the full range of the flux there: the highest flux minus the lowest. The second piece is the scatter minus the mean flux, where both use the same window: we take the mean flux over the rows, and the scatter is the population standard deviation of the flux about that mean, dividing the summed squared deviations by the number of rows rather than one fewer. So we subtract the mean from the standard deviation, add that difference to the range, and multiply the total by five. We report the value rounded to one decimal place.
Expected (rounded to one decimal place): -2.3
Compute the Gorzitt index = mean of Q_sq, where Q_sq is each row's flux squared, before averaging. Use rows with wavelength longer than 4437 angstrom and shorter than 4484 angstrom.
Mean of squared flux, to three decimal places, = 0.295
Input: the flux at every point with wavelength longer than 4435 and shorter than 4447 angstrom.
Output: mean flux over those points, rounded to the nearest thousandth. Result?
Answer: 0.543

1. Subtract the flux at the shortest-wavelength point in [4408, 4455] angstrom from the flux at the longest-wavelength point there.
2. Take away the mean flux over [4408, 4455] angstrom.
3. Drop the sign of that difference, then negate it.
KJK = -0.54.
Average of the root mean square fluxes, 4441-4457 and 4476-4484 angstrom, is 0.548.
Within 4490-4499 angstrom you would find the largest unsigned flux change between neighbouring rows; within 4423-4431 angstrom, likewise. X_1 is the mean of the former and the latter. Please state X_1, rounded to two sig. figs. 0.0065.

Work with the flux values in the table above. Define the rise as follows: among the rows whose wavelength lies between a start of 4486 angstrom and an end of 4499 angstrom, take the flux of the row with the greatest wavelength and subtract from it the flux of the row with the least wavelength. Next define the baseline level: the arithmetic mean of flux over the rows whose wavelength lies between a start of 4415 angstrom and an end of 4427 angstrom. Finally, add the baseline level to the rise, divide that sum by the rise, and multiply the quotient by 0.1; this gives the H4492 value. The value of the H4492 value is -3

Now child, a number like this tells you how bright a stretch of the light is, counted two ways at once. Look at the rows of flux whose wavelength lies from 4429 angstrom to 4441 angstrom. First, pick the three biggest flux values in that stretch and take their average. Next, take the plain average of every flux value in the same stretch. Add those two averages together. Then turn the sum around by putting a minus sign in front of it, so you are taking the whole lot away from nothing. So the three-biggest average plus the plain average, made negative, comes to -1.072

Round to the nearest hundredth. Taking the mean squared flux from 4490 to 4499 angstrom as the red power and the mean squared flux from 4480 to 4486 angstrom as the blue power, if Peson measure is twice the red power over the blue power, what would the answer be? 1.96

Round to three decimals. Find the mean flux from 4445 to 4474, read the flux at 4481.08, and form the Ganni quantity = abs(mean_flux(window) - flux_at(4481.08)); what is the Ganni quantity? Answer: 0.027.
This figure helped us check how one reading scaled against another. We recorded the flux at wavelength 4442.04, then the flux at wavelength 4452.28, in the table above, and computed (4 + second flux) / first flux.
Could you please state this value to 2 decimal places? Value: 8.24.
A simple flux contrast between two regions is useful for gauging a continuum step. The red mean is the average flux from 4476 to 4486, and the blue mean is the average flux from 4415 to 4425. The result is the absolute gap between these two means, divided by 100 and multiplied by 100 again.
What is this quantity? 0.016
